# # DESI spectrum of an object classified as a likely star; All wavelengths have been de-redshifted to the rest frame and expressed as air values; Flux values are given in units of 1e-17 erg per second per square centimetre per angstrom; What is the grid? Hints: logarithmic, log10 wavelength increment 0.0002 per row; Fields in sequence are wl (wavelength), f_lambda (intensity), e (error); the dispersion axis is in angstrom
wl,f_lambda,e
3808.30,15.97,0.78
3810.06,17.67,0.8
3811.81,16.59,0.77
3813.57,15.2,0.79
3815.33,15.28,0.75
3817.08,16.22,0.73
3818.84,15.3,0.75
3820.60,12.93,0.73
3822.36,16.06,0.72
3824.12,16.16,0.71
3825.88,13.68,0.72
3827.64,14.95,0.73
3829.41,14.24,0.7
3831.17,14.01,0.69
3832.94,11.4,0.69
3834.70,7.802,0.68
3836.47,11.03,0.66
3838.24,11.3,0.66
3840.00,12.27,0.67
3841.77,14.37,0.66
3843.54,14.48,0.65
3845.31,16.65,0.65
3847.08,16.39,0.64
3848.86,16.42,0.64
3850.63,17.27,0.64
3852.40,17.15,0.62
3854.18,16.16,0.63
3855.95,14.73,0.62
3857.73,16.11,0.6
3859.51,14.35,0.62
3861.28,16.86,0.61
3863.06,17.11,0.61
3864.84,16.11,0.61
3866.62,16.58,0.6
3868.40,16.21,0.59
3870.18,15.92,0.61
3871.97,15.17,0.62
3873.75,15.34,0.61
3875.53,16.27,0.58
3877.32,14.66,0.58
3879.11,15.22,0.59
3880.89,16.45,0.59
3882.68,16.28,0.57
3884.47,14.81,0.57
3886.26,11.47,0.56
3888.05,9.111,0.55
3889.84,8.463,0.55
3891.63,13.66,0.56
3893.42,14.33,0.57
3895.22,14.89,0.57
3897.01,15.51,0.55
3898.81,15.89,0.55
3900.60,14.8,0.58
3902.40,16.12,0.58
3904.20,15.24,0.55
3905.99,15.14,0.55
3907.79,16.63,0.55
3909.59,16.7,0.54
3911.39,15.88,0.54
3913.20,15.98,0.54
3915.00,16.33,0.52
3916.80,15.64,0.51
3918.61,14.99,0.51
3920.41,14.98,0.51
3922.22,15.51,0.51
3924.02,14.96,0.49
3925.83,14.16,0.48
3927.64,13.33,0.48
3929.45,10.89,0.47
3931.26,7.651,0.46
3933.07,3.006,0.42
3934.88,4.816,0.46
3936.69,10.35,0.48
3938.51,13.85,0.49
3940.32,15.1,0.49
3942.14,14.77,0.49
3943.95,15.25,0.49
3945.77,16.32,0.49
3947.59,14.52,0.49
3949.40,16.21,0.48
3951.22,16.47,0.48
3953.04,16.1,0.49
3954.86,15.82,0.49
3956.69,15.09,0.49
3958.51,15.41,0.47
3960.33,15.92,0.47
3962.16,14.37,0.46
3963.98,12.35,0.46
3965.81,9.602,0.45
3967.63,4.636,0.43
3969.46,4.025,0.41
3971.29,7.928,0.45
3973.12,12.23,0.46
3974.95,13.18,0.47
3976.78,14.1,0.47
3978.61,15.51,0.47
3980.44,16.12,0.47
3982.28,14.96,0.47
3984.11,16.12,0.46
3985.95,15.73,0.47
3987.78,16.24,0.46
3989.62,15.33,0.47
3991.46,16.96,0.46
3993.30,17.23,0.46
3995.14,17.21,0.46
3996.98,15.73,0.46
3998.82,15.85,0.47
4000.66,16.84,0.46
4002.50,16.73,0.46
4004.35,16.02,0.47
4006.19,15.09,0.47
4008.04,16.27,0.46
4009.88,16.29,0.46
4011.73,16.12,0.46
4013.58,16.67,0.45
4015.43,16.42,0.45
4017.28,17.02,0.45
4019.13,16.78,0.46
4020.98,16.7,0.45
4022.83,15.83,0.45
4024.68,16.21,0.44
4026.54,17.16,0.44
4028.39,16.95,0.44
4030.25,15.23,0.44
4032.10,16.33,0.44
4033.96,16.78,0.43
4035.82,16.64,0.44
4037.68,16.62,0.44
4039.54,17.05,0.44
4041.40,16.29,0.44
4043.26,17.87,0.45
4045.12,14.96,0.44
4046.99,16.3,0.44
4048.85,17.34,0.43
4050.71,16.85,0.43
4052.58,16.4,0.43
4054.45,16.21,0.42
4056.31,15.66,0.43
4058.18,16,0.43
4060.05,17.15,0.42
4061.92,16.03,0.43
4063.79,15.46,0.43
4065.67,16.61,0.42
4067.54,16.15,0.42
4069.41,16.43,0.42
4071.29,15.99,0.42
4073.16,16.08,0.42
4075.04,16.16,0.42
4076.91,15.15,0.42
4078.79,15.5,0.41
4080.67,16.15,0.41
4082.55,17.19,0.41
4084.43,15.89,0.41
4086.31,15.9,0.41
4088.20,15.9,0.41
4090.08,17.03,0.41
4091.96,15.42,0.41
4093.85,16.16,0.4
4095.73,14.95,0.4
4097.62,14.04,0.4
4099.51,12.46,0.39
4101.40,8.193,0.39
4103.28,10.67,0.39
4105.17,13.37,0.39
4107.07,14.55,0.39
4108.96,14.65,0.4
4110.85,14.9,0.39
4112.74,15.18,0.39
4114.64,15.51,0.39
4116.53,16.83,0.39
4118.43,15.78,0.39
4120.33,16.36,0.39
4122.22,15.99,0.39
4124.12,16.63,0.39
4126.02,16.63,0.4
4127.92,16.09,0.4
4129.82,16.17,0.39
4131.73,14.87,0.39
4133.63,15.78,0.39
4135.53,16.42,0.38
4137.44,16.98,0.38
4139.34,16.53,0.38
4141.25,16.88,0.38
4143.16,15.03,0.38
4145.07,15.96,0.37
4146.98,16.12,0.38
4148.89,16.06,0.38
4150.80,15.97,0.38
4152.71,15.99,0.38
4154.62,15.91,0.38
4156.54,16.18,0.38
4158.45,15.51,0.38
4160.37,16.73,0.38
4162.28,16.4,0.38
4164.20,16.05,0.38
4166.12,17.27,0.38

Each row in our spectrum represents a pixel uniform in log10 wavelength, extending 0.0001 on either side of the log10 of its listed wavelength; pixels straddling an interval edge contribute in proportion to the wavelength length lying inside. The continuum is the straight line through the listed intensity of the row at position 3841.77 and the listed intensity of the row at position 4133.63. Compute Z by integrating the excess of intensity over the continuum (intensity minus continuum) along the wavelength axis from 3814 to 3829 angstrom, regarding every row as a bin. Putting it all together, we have 12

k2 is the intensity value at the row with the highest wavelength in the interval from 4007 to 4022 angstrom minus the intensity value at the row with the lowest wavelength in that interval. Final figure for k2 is 0.4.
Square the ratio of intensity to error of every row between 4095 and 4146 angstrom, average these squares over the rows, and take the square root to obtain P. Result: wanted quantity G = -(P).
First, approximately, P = 39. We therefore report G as -39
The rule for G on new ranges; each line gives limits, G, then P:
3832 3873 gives -24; 24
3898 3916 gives -29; 29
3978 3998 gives -35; 35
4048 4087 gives -39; 39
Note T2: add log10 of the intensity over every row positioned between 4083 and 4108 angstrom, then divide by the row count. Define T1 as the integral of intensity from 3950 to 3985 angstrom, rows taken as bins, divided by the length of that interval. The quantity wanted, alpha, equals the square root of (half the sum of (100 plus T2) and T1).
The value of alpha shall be 7.56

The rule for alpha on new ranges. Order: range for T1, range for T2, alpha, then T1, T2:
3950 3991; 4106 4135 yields 7.58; 13.6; 1.20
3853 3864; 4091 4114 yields 7.65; 15.9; 1.13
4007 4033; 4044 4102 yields 7.67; 16.4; 1.19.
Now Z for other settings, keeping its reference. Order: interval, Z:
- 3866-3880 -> 16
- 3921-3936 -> -62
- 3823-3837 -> -18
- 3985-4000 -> 18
